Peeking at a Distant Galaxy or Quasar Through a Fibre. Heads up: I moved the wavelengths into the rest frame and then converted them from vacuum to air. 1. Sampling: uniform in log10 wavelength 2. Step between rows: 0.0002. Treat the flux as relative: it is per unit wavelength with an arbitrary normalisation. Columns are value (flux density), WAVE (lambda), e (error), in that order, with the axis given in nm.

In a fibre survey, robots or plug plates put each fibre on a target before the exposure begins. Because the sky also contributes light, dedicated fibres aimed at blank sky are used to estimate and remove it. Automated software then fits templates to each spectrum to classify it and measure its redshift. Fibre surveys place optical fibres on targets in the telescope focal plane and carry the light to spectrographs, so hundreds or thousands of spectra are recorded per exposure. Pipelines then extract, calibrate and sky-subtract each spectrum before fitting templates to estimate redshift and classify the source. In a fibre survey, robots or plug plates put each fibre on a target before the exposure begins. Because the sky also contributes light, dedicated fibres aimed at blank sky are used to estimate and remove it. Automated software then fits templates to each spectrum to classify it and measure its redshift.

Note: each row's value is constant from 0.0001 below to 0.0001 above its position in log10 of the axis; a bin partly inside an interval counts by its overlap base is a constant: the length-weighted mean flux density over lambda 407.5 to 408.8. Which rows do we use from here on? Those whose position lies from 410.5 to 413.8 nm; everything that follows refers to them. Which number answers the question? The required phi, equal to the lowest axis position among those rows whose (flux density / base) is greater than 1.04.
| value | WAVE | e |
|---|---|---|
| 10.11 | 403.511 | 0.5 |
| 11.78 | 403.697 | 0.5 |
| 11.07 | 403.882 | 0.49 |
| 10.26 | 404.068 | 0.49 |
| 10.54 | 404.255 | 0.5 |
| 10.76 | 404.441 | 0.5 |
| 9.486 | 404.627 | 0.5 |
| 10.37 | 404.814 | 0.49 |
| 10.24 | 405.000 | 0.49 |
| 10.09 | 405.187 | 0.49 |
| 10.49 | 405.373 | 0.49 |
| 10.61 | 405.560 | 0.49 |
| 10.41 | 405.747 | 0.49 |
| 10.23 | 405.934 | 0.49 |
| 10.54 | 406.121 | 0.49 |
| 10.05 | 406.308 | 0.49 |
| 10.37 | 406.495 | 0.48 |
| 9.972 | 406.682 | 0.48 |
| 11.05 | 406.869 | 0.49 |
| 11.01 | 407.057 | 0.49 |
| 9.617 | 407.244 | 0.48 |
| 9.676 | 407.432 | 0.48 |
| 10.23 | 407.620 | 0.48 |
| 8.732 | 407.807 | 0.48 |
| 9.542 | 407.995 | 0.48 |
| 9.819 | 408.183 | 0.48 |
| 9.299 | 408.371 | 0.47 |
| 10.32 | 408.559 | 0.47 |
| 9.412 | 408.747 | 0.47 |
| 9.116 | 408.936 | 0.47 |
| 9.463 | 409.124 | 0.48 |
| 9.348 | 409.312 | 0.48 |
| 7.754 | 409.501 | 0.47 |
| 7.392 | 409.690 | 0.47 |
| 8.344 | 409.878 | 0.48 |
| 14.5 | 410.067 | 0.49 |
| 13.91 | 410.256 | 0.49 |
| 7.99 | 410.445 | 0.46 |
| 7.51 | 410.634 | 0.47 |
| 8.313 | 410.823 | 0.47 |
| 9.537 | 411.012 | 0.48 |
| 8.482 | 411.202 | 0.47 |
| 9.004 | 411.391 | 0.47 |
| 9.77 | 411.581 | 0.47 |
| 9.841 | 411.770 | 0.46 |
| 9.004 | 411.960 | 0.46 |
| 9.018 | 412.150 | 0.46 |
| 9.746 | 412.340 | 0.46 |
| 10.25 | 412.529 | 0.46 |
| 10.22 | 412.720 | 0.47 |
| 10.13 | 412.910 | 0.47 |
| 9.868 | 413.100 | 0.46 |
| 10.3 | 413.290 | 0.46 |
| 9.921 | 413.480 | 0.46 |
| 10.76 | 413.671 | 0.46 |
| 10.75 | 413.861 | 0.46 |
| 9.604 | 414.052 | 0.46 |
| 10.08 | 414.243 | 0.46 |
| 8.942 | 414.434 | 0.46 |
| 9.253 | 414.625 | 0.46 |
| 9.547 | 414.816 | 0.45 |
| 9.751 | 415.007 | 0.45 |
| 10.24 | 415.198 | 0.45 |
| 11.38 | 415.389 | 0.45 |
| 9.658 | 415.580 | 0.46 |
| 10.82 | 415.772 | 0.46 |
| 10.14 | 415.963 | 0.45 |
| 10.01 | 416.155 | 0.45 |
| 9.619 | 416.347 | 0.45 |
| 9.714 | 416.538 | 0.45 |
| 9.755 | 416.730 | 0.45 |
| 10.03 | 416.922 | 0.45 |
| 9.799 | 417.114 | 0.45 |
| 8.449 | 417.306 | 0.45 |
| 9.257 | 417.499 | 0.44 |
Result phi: 412.529 nm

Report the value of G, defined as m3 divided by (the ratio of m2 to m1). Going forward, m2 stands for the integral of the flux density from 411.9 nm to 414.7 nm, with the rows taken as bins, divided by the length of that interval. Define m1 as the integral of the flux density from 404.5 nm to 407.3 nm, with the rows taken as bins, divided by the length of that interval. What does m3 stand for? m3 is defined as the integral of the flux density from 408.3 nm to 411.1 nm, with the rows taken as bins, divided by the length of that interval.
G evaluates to 9.91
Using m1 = 10.3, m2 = 9.9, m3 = 9.5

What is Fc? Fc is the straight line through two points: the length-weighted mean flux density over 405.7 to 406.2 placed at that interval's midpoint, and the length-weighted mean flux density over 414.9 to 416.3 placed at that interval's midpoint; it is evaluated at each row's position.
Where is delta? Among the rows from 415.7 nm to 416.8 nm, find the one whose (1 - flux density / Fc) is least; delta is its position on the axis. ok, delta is 415.772 nm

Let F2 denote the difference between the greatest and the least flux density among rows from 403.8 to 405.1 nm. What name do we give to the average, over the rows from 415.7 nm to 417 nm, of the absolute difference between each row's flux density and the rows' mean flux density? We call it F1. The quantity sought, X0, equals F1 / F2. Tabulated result 0.172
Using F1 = 0.3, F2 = 1.6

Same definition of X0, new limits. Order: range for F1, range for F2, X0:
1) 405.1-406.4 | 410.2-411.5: 0.030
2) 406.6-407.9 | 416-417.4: 0.392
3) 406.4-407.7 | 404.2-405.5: 0.360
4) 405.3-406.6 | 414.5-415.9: 0.068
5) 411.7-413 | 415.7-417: 0.349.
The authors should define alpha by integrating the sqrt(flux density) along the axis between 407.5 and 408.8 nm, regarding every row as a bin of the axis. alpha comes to 4.0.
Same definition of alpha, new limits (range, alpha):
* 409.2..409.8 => 1.7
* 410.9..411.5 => 1.8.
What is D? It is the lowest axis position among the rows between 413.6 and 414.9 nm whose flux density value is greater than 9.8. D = 413.671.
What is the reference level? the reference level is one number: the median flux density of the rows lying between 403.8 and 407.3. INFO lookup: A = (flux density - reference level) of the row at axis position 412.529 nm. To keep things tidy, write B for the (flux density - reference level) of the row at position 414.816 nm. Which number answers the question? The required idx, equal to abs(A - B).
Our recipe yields 0.70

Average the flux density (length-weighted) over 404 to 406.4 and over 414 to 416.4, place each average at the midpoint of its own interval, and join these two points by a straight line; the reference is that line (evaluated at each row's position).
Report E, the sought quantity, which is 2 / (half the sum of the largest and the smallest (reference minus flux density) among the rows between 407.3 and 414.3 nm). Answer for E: -2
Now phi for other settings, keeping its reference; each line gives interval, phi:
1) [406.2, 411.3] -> 406.308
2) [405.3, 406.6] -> 405.373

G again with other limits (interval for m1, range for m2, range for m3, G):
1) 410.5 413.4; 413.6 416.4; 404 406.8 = 9.63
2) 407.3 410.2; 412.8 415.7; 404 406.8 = 9.86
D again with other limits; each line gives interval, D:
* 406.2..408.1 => 406.308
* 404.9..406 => 405.000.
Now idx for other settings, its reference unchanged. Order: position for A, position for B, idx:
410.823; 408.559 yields 2.01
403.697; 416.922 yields 1.75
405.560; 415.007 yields 0.86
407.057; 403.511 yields 0.90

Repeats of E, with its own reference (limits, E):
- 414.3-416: -9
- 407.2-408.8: 3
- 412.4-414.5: 16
